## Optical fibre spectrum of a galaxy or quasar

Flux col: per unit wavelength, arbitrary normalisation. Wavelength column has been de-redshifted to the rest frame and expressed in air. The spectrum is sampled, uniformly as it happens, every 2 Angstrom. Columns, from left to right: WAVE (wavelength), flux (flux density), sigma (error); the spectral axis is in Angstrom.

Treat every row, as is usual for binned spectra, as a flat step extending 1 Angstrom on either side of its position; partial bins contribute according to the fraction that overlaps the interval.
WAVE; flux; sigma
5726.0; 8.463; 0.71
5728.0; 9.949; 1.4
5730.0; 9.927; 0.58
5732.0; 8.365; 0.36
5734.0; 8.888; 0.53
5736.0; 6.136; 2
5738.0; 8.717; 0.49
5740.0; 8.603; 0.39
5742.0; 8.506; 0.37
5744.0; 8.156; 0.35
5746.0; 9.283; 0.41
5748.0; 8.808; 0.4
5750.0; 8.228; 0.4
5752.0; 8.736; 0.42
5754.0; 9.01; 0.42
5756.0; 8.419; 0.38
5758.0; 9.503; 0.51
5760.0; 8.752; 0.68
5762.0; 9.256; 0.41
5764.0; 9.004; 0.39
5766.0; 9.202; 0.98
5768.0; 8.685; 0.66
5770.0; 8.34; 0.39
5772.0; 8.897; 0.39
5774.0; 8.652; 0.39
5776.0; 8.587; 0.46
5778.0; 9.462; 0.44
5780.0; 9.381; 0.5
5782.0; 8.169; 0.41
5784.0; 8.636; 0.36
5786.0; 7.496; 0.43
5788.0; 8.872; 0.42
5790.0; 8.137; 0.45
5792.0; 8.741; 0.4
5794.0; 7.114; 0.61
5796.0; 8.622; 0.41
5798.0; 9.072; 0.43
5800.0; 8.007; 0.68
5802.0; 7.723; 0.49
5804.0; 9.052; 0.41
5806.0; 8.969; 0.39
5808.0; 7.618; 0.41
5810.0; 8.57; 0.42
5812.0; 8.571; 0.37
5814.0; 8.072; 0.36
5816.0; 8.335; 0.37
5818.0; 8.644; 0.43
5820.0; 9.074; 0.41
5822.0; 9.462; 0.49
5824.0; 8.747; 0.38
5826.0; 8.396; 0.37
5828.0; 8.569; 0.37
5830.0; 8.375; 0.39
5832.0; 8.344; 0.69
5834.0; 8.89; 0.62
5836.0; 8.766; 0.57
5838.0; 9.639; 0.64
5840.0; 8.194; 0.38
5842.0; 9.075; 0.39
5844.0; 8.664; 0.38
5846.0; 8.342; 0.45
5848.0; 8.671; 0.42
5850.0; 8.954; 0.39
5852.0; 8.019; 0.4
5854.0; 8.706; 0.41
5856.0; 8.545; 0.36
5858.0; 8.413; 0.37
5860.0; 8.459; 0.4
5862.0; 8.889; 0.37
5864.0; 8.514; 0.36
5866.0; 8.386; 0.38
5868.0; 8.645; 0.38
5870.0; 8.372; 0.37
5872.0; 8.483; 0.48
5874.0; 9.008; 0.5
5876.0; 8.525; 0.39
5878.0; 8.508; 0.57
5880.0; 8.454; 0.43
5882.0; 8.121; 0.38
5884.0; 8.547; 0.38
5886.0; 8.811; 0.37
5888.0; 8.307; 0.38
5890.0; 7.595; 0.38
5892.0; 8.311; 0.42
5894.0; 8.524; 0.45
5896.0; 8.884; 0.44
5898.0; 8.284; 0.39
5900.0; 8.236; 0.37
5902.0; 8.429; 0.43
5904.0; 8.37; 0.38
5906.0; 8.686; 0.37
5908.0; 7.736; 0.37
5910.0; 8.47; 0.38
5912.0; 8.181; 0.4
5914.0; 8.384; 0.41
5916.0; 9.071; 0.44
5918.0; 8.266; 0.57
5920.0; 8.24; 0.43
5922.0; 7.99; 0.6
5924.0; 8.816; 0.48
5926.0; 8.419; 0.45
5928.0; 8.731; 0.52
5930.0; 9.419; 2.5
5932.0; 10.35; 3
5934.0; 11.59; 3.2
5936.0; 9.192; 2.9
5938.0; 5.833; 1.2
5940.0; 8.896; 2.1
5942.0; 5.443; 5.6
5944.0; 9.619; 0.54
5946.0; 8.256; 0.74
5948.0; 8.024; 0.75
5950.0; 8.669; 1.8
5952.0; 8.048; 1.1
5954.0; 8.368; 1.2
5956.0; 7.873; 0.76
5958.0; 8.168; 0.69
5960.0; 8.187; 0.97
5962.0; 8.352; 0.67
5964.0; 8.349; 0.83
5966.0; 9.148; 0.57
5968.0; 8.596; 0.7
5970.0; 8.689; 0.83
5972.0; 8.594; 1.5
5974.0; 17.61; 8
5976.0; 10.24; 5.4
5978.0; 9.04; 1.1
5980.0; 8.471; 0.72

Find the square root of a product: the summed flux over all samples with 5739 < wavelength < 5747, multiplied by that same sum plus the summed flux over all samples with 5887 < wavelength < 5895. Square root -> 48.2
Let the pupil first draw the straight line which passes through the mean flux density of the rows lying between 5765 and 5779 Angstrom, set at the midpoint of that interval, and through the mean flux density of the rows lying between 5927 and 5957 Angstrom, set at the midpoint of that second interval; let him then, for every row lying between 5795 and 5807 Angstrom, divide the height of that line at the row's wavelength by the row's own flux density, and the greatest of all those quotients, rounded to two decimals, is 1.14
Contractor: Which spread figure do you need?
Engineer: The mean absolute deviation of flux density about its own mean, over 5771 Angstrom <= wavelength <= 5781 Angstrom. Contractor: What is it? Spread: 0.34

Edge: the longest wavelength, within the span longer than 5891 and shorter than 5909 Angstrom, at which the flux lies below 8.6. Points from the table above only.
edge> 5908.0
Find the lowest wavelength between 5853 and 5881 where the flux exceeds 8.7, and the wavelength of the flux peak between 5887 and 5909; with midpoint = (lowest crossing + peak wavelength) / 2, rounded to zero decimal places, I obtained 5875 Angstrom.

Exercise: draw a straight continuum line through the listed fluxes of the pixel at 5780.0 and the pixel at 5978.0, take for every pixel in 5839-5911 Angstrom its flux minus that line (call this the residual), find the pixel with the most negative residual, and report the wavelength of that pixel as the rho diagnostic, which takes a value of 5890.0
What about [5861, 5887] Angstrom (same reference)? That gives 5882.0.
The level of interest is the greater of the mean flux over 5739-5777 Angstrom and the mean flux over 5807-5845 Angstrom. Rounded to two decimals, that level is 8.77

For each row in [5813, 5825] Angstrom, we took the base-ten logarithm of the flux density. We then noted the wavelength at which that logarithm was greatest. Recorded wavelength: 5822.0 Angstrom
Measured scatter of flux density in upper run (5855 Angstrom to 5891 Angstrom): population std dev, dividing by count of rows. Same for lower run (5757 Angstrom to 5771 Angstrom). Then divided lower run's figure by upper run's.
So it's 1.2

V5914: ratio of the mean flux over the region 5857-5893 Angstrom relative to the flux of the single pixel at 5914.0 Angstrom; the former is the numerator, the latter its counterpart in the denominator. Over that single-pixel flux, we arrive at 1.01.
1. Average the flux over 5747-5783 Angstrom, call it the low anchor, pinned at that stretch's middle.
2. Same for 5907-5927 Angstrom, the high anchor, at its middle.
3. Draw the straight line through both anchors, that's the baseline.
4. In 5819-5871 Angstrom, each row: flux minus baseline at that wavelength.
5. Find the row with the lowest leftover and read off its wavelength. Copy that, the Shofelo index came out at 5852.0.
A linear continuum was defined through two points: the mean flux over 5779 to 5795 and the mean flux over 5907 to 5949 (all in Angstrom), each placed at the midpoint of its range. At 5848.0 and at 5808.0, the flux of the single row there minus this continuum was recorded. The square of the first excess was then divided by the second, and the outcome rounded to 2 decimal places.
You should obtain -0.10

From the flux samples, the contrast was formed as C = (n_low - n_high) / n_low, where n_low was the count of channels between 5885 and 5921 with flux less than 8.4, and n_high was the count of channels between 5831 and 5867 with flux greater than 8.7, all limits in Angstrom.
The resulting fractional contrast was 0.36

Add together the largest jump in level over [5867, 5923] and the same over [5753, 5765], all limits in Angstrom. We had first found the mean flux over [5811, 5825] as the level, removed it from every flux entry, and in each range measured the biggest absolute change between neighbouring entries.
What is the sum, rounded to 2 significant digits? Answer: 2.0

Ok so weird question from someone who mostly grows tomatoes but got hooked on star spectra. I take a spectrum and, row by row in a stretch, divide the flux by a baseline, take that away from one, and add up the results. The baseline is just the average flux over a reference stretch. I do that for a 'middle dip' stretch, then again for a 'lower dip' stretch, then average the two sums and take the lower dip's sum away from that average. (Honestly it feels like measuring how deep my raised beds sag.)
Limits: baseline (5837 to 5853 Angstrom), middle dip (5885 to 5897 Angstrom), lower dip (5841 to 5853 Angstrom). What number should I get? 0.07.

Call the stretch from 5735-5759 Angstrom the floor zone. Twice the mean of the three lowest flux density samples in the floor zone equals 15.0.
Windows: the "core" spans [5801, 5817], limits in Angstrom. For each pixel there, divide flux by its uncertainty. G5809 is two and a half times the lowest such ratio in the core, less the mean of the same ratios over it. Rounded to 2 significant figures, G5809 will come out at 18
